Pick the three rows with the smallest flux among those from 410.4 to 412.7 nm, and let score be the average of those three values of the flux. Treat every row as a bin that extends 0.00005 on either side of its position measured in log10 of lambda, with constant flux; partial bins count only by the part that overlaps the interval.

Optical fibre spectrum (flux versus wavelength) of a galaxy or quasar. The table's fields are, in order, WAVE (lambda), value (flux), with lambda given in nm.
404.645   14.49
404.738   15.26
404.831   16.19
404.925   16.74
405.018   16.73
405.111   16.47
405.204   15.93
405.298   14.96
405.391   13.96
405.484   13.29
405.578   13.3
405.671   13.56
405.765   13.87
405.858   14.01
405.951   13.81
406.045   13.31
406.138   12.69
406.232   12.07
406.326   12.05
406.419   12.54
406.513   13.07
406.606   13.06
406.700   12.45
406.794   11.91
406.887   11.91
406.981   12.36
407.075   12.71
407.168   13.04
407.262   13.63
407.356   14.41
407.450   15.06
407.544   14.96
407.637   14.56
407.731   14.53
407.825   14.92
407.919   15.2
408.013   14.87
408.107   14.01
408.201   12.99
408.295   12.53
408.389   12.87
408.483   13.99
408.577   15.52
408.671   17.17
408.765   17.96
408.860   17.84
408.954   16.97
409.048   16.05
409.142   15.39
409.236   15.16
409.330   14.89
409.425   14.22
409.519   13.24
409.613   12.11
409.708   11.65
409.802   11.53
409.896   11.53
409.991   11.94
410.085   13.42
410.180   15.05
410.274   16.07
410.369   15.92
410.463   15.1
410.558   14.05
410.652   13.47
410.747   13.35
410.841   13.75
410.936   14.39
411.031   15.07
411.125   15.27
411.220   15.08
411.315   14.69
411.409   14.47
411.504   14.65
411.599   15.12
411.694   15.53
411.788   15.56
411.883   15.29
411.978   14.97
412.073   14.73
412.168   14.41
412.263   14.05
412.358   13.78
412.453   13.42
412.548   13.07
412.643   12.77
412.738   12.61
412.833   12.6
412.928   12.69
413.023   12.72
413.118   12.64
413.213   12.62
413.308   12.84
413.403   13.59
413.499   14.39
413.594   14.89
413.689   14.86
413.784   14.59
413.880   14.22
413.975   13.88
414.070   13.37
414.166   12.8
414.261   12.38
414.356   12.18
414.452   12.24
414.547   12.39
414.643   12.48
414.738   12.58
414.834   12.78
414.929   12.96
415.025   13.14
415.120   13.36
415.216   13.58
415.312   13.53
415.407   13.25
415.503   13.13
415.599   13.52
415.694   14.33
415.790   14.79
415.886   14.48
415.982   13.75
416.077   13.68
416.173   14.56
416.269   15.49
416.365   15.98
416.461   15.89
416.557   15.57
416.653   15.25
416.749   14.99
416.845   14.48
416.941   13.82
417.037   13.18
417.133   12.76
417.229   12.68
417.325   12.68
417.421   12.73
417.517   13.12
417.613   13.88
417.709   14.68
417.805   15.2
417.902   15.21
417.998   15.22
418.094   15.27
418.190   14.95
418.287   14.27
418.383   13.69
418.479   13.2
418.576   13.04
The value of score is 13.1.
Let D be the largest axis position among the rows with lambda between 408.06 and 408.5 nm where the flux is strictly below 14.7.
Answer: 408.483 nm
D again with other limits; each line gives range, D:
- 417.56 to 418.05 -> 417.709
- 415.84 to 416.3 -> 416.173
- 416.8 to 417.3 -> 417.229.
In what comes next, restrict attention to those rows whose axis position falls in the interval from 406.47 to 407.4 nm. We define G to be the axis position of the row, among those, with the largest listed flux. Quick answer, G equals 407.356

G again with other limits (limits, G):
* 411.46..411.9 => 411.788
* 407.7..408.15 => 407.919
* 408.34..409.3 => 408.765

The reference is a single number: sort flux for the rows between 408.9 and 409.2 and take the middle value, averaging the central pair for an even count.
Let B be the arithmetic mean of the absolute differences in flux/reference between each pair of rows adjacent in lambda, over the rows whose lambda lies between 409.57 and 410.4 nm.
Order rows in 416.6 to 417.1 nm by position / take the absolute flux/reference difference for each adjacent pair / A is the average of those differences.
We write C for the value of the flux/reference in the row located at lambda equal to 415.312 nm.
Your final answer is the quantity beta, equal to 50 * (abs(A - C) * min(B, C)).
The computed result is 1.7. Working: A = 0.032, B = 0.04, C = 0.84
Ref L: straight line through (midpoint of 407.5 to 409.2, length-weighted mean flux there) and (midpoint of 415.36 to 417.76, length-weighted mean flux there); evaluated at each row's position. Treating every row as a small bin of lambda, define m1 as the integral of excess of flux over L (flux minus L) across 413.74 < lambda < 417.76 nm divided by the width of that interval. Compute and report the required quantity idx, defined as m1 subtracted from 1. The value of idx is 1.5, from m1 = -0.5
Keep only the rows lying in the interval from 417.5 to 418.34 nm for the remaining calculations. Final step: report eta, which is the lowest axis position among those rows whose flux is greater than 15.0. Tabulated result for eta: 417.805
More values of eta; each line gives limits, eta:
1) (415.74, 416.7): 416.269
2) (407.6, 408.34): 407.919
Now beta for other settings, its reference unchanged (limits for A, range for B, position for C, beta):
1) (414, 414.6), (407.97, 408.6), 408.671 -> 2.9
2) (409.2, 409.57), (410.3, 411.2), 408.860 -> 1.9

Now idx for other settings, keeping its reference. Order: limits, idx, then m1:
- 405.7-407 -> 3.6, -2.6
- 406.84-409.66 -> 1.6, -0.6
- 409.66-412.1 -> 1.5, -0.5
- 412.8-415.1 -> 2.3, -1.3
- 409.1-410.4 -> 2.3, -1.3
